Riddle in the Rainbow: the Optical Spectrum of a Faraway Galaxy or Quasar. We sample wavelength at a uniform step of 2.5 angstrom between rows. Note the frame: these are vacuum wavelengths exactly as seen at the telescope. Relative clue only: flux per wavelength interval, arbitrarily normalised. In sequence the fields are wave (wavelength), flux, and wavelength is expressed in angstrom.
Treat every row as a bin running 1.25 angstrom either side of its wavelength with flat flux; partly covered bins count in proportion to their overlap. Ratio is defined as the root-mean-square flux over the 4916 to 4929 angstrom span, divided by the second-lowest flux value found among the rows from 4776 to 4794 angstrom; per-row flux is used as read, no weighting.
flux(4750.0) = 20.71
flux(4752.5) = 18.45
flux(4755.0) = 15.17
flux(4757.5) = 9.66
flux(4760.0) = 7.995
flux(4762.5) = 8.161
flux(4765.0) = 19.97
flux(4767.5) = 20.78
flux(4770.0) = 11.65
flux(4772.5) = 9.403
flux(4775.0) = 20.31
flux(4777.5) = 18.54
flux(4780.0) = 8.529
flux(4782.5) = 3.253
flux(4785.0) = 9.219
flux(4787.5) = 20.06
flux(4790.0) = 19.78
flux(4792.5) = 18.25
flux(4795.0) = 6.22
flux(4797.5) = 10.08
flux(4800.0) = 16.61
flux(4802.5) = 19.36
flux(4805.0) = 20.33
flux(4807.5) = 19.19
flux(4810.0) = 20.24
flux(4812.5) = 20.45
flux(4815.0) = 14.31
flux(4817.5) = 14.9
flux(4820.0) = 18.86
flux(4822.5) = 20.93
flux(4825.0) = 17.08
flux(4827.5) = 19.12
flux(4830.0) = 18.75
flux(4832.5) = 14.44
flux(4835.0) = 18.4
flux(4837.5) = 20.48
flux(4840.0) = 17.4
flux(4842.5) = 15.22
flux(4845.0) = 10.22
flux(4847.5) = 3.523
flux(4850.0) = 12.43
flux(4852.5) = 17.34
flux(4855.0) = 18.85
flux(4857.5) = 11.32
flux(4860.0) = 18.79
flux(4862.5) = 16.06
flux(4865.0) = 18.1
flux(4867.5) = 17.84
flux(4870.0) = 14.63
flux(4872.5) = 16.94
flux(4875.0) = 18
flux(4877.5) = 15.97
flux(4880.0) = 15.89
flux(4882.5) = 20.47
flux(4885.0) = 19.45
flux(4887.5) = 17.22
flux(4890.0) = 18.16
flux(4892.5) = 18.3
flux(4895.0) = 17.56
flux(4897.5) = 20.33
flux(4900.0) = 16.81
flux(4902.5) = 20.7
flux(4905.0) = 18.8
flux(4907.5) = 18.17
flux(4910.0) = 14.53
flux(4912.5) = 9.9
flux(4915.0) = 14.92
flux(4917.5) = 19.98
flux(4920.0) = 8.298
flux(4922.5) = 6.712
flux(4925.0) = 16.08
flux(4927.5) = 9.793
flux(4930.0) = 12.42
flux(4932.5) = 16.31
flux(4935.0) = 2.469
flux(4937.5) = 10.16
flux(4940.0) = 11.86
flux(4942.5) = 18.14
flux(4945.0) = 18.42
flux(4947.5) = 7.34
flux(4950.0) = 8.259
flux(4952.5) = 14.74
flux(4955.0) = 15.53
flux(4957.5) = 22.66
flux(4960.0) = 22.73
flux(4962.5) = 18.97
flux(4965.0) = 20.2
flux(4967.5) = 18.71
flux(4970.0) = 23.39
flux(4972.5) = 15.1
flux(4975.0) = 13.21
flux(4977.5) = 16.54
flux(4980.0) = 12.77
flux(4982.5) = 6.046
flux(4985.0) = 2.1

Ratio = 1.5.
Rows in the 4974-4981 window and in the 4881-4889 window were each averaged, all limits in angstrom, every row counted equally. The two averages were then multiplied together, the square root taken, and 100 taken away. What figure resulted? -83.6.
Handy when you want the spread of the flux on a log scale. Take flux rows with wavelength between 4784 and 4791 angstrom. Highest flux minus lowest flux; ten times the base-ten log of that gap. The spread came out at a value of 10.4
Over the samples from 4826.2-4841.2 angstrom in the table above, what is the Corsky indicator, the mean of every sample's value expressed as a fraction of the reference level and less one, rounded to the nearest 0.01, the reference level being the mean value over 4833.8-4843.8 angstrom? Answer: 0.01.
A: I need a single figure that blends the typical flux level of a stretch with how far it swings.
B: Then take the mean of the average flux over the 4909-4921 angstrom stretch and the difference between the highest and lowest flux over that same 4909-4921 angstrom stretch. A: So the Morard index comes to 12.6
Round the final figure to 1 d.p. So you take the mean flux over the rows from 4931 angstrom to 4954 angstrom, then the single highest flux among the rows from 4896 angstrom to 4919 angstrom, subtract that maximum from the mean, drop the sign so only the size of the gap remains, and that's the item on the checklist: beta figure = 8.7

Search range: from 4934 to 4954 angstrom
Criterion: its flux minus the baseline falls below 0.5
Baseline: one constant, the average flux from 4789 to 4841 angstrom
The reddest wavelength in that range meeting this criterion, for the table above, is 4952.5 angstrom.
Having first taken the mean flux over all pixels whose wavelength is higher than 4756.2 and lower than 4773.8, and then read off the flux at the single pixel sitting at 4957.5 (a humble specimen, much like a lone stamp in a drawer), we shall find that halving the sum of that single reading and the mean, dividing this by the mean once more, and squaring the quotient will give 2.0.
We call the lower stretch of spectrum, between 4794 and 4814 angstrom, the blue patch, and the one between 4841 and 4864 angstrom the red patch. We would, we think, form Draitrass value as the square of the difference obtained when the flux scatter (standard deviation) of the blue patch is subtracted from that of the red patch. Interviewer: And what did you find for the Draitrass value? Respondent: 0.2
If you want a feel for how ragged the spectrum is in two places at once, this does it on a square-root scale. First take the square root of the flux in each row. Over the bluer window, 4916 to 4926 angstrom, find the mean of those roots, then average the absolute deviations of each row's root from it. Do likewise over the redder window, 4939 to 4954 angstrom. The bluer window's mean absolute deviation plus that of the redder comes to 1.3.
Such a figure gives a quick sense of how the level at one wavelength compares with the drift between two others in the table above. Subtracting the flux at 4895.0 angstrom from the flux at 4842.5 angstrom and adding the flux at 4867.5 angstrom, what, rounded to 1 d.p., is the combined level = 15.5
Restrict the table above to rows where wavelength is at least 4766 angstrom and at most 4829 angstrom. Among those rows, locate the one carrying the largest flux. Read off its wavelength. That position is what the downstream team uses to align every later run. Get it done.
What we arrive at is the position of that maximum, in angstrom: 4822.5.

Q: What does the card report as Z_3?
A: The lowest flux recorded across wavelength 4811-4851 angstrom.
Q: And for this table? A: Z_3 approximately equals 3.523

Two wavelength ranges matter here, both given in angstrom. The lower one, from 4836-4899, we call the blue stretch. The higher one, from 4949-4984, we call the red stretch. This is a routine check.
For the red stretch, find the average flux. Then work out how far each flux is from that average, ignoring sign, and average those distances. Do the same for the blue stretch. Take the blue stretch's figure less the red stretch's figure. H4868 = -1.5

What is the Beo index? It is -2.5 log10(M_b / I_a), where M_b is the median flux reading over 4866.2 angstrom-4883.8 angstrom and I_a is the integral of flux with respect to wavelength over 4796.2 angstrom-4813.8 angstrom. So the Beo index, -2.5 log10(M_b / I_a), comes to 3.18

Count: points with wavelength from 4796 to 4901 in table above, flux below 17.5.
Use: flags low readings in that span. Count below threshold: 20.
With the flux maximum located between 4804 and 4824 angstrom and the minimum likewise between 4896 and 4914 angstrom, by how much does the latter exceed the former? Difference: -11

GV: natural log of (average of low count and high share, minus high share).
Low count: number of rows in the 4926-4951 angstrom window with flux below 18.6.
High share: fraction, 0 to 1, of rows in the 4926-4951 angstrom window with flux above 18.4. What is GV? 1.6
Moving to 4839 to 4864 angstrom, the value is 1.4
